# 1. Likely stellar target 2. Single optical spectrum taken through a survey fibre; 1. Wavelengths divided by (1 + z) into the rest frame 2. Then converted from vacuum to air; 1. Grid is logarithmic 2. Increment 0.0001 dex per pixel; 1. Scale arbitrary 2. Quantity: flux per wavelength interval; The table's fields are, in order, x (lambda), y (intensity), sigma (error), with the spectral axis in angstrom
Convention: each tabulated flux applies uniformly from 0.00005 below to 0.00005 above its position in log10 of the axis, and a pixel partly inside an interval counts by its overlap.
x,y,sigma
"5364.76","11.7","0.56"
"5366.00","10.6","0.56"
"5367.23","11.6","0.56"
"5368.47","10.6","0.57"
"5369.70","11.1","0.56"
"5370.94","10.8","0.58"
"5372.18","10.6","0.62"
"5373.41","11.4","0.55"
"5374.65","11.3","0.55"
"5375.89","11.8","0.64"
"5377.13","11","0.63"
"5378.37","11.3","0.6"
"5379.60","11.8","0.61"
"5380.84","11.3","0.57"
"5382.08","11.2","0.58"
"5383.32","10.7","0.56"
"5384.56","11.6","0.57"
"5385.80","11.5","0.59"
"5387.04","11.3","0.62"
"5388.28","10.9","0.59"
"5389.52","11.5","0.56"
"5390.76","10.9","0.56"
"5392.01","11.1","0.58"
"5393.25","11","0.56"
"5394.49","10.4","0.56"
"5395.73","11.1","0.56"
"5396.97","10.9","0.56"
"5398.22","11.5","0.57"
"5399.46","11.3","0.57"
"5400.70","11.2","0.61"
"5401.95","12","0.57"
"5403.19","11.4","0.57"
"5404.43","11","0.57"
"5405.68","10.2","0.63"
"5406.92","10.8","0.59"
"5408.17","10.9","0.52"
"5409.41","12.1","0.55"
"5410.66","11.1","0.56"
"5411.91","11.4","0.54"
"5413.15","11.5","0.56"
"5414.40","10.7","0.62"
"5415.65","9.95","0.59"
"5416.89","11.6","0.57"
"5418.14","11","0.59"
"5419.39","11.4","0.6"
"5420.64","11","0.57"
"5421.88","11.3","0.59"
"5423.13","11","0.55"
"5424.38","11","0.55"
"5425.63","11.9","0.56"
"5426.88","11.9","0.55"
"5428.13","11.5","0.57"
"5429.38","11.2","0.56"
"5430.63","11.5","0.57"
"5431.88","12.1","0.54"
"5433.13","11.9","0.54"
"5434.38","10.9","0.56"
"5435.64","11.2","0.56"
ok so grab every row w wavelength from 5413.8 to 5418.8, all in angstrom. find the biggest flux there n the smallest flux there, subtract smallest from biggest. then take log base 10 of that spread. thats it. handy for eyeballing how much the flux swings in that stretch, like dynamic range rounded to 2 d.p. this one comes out 0.22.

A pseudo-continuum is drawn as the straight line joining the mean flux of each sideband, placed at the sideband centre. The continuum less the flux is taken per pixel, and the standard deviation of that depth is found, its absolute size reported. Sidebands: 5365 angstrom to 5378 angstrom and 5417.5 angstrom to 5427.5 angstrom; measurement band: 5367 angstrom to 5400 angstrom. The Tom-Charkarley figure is 0.37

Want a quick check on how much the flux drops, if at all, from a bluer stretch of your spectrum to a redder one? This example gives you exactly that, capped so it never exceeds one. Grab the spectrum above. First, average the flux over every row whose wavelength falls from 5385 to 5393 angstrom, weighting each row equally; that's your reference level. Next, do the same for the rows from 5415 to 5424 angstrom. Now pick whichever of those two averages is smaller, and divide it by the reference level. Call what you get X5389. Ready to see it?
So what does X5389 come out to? 0.99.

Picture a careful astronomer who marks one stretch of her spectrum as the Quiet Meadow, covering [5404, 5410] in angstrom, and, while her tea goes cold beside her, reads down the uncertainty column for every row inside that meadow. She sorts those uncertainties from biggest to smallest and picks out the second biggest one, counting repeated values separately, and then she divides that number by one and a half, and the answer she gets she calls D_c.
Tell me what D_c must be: 0.393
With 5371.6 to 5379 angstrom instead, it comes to 0.420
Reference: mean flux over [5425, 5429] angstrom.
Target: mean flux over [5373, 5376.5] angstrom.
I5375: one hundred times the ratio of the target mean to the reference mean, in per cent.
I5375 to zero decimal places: 98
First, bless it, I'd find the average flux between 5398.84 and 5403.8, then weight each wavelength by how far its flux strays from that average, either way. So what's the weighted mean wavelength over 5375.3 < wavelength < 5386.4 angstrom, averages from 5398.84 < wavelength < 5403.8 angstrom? 5380.3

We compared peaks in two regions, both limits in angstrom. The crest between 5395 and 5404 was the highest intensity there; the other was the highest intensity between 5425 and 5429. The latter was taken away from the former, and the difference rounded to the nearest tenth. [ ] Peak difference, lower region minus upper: 0.1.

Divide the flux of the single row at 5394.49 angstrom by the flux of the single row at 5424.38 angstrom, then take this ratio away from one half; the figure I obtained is -0.45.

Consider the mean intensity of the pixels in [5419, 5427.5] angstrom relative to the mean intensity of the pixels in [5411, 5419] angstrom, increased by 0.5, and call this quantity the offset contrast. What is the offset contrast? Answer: 1.53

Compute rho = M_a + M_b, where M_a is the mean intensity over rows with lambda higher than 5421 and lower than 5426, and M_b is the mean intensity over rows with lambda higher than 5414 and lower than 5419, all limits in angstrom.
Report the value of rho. 22.1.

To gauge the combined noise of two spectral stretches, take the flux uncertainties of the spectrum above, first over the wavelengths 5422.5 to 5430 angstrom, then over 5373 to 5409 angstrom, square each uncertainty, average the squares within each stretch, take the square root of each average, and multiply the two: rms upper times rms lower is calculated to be 0.323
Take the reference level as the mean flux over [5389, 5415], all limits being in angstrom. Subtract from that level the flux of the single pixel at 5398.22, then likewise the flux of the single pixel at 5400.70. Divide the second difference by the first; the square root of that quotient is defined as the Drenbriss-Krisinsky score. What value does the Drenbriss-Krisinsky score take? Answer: 0.4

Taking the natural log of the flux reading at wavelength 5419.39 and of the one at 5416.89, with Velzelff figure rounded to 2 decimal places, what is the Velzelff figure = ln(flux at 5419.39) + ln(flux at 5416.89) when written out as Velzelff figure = 4.88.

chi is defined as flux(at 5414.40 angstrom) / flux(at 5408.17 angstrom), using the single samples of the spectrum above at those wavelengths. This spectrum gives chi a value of 0.98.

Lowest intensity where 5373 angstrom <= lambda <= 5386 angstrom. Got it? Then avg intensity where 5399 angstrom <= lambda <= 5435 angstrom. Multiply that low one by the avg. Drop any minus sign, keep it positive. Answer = 121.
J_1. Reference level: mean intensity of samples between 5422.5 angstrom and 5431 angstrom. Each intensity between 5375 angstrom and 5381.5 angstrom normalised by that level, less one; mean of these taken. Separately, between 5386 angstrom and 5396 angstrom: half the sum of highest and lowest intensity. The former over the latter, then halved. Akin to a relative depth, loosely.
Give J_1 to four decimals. 0.0000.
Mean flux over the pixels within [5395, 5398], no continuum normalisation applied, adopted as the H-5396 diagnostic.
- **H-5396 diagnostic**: 11.0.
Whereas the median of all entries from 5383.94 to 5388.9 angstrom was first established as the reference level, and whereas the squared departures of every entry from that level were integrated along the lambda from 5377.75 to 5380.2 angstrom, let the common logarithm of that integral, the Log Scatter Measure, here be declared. -0.68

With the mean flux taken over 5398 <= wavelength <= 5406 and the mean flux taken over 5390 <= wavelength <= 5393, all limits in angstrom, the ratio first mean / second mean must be 1.02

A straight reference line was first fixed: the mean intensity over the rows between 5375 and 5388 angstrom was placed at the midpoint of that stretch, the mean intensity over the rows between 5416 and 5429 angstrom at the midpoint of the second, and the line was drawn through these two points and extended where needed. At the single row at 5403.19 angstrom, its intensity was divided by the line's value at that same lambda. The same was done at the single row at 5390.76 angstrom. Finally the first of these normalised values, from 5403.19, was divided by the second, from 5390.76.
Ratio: 1.05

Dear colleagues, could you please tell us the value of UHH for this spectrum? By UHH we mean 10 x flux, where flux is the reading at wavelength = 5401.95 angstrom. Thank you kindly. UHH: 120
